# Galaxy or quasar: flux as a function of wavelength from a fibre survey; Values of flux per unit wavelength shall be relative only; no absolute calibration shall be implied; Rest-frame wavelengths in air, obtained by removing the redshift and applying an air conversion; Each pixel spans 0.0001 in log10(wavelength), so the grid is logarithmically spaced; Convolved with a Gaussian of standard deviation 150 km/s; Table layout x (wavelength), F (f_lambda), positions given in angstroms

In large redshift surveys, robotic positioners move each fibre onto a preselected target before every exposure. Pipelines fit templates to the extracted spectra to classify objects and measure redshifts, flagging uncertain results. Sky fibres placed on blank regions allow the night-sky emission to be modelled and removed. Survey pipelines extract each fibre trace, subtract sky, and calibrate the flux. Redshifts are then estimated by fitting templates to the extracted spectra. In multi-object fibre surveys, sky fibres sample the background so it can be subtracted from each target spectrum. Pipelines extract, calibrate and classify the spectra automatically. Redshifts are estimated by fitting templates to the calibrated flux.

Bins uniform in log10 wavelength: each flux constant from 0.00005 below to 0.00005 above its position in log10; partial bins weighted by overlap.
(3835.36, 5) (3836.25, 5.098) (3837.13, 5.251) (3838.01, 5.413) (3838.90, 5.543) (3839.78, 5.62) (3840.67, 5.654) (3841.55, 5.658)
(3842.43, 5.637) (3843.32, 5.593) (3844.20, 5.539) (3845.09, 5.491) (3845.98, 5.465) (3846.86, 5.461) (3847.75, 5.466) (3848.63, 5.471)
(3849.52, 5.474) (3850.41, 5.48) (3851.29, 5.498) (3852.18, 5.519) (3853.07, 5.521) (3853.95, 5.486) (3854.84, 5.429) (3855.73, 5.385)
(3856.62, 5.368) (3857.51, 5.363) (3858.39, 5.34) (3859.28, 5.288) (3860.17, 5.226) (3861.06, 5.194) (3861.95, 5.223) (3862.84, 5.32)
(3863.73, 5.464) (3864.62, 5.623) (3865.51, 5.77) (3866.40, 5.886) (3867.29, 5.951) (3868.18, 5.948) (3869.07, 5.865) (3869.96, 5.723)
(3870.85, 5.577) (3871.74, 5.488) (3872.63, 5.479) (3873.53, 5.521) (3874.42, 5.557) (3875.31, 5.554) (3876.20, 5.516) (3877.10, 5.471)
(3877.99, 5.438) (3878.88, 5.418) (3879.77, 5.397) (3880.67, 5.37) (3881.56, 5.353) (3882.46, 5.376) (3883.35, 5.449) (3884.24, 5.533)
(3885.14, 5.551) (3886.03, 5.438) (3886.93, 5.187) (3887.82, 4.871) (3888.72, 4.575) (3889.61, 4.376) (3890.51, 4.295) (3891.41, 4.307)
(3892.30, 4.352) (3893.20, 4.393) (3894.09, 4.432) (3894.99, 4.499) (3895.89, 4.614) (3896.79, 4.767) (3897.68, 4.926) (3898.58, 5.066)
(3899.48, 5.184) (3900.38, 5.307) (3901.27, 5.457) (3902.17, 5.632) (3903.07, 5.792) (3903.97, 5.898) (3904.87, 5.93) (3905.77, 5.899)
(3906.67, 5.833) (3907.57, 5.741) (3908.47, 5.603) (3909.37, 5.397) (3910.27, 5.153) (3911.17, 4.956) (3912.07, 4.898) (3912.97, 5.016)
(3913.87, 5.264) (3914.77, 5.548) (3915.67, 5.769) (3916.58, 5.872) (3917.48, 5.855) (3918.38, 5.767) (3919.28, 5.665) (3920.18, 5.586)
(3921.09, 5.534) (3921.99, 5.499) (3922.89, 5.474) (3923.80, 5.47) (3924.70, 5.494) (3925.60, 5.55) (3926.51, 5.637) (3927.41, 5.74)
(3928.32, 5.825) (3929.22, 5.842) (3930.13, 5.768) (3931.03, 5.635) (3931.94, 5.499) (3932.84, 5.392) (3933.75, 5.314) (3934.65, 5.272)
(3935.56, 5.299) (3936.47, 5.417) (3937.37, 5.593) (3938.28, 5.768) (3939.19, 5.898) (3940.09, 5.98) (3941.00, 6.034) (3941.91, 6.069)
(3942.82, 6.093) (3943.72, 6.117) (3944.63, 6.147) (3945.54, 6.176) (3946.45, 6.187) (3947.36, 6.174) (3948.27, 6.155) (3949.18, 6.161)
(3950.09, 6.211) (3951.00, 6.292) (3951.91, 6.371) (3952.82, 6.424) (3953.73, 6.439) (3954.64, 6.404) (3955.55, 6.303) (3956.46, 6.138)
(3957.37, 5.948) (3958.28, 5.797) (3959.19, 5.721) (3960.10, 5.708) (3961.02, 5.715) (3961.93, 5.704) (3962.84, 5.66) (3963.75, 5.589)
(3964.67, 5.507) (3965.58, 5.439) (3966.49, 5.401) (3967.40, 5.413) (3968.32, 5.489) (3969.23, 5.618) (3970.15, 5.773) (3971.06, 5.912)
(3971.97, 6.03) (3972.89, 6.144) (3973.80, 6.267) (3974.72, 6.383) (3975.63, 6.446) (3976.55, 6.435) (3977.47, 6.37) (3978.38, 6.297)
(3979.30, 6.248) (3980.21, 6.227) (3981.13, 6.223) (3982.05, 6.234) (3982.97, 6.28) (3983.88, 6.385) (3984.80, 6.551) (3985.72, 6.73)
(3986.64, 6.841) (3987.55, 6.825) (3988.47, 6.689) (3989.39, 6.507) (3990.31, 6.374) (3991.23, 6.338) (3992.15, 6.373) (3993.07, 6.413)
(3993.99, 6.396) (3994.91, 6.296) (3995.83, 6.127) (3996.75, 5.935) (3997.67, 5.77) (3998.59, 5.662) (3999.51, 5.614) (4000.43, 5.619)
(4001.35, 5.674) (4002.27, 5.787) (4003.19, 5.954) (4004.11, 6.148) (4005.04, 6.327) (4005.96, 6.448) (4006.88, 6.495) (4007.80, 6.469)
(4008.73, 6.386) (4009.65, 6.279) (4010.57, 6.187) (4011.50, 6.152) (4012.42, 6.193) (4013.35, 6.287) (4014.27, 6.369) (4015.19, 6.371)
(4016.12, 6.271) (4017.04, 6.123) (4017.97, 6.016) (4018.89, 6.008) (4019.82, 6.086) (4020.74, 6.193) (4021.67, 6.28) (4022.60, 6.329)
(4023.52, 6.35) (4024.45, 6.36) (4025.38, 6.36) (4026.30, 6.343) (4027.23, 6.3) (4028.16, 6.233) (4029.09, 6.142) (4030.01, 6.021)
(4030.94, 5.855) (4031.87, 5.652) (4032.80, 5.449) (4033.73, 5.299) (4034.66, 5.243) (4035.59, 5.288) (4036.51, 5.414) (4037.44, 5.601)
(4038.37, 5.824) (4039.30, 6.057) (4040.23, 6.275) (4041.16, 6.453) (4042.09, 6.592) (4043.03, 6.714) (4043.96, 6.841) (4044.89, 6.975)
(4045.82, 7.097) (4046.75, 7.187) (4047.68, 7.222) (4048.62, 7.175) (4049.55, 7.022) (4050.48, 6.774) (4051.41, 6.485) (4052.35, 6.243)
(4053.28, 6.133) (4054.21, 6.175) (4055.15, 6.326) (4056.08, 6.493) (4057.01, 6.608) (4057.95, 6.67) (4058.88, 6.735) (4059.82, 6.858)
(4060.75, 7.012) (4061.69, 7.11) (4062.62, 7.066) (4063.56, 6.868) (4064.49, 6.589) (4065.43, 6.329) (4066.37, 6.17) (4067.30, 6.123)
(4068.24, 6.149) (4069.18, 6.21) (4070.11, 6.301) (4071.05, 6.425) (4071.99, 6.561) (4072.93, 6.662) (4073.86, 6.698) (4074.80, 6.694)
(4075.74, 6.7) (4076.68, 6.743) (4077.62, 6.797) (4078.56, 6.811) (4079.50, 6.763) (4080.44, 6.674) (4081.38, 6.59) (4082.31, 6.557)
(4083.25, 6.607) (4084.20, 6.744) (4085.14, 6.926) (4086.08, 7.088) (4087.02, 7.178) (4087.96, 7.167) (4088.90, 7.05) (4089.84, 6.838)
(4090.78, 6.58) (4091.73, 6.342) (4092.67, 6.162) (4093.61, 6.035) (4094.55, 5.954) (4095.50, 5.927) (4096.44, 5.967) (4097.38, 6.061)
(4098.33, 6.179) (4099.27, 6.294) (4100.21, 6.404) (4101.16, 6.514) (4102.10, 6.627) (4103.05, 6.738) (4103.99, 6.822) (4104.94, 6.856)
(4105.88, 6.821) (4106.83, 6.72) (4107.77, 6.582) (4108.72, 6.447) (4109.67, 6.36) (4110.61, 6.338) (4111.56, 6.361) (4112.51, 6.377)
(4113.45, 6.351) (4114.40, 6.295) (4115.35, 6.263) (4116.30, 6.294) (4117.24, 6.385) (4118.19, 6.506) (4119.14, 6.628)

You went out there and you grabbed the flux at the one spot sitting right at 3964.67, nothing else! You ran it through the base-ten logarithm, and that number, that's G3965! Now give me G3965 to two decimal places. 0.74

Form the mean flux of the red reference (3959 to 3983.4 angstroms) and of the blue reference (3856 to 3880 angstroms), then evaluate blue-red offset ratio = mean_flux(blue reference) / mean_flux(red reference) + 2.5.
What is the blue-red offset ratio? 3.43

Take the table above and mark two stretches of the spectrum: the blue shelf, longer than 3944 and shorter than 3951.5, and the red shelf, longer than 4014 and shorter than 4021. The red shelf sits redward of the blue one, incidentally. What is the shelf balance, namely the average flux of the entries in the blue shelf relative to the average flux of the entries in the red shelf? 1.00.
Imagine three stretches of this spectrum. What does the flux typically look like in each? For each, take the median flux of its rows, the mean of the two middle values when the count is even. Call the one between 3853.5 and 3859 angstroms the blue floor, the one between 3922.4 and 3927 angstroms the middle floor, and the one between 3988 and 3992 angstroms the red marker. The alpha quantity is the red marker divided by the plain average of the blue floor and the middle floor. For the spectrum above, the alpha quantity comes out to 1.18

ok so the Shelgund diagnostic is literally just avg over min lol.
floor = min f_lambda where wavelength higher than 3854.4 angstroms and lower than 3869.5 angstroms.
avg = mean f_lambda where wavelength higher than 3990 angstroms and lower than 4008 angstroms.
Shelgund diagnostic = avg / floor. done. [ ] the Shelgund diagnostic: 1.18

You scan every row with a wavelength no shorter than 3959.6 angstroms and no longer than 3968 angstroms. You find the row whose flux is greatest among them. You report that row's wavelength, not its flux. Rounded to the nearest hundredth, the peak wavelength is 3961.02 angstroms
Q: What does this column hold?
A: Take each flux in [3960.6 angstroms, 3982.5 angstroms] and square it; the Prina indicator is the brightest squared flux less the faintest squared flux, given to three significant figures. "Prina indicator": 12.4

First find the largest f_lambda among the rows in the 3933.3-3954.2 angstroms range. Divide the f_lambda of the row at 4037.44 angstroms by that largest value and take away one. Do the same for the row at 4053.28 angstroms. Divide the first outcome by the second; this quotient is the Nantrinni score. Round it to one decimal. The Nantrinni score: 2.7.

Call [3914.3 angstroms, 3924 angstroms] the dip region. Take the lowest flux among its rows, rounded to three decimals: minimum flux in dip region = 5.470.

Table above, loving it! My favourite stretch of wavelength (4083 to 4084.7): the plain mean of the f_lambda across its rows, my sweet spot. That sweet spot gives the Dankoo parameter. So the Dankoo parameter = 6.7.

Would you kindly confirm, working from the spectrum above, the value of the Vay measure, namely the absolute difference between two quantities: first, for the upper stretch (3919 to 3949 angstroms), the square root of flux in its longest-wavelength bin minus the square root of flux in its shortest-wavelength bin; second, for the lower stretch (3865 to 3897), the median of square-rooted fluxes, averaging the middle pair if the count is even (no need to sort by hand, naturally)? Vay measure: 2.23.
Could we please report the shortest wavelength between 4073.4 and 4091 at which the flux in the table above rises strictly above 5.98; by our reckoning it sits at 4073.86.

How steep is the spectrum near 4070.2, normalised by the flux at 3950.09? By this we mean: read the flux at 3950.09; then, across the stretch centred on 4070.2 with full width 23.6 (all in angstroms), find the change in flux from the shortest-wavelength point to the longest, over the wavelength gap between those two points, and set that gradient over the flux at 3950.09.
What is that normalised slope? -0.0010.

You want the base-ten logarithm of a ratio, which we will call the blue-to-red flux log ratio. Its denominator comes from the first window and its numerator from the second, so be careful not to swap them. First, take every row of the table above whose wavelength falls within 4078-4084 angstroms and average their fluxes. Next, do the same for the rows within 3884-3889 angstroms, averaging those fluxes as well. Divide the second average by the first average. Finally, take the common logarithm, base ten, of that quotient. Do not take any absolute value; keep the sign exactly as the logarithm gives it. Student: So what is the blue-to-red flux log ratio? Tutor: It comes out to -0.109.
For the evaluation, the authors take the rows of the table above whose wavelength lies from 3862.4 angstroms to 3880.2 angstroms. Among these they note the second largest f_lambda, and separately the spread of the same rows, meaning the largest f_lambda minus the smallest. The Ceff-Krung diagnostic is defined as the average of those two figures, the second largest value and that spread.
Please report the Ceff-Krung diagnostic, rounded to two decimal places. 3.29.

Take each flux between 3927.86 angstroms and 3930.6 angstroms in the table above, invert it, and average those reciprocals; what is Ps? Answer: 0.1721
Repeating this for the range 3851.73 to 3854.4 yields 0.1815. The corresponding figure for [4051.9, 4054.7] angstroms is 0.1617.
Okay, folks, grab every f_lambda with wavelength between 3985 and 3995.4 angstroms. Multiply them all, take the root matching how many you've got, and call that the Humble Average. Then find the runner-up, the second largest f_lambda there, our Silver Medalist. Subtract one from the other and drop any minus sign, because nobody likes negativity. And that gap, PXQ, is 0.30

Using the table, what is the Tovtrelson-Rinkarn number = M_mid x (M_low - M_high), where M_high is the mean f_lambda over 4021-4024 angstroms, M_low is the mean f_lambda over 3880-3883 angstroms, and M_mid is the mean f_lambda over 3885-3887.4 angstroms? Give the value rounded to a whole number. -5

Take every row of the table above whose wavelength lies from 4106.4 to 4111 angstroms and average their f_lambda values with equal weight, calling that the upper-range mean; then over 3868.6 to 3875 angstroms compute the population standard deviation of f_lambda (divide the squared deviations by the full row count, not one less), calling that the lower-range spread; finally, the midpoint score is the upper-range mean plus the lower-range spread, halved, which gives 3.31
